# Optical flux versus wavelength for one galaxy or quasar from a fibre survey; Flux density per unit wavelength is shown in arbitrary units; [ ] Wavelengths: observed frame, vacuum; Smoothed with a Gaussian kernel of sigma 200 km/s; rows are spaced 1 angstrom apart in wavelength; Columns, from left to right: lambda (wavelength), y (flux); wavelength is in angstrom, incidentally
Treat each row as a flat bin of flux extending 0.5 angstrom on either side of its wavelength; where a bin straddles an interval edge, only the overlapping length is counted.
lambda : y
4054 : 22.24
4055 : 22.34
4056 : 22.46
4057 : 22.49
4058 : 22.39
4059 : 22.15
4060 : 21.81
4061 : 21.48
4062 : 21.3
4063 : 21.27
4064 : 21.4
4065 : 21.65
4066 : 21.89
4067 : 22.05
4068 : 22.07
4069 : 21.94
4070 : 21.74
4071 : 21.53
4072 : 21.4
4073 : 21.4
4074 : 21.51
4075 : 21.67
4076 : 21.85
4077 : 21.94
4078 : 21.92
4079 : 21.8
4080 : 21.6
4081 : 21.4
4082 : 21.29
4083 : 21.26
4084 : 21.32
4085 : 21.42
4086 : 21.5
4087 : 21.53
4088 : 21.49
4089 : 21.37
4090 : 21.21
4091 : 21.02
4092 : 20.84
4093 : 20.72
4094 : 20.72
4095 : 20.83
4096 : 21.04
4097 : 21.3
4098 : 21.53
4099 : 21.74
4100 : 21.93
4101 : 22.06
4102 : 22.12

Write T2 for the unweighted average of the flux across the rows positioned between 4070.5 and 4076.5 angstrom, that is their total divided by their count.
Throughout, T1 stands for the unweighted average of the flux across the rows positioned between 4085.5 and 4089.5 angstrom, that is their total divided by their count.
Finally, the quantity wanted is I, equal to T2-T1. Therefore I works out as 0.1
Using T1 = 21.5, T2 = 21.6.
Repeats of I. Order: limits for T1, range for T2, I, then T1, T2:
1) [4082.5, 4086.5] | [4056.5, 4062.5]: 0.6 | 21.4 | 21.9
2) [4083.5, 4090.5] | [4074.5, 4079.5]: 0.4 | 21.4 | 21.8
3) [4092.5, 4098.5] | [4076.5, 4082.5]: 0.6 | 21.0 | 21.7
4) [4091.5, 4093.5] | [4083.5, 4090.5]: 0.6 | 20.8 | 21.4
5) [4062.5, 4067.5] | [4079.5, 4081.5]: -0.2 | 21.7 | 21.5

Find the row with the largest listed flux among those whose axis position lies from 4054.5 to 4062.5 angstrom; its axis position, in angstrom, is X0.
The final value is 4057 angstrom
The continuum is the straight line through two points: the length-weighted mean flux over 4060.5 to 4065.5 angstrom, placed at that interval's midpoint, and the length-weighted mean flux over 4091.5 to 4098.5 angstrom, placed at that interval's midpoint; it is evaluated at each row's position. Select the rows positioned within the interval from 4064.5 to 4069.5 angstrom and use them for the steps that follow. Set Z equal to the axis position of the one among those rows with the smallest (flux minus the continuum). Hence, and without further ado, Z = 4065 angstrom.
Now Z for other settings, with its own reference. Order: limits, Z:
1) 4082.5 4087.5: 4083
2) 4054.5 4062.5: 4062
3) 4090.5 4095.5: 4093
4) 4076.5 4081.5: 4081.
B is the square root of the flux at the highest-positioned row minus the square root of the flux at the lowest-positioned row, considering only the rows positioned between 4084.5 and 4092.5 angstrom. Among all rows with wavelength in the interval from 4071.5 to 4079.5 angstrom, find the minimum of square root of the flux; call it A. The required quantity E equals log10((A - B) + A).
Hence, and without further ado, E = 0.969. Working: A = 4.626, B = -0.063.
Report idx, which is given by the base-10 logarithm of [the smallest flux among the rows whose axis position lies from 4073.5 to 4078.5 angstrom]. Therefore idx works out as 1.33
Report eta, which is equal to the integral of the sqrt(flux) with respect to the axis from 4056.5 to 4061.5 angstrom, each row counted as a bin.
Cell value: 23.5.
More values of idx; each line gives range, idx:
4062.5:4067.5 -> 1.33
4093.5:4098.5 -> 1.32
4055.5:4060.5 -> 1.34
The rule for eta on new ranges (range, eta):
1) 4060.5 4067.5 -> 32.5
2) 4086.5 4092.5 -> 27.7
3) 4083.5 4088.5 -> 23.2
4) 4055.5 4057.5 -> 9.5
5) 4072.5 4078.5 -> 28.0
